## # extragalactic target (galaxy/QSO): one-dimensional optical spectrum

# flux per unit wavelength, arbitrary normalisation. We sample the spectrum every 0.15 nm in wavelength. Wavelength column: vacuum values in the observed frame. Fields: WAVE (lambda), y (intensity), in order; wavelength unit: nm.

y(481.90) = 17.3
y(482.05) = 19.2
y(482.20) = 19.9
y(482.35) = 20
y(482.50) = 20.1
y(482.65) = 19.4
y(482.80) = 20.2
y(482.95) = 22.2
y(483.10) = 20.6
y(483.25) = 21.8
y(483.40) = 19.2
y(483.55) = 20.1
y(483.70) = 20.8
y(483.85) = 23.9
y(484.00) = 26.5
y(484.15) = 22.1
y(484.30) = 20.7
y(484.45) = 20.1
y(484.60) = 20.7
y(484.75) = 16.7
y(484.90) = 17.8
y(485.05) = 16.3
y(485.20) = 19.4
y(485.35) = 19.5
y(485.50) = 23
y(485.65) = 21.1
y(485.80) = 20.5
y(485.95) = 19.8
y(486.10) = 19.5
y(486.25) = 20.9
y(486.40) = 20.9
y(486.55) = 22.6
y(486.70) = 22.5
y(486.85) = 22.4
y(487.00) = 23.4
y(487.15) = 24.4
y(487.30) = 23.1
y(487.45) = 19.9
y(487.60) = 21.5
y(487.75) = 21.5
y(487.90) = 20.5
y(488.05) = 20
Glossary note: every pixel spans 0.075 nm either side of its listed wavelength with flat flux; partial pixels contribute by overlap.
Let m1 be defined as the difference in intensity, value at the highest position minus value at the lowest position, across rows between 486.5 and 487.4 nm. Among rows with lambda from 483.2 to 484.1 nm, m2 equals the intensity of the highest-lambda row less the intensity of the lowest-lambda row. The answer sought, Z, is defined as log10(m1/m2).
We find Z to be -1.0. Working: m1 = 0.5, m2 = 4.7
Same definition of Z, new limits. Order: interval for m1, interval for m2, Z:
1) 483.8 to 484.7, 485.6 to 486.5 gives 1.2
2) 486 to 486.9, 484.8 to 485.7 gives -0.1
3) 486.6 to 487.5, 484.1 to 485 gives -0.2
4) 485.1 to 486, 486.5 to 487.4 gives -0.1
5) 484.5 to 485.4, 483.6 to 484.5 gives 0.2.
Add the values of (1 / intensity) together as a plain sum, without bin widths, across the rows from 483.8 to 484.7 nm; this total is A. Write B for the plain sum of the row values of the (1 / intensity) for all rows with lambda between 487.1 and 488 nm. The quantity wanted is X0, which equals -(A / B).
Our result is -0.98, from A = 0.271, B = 0.276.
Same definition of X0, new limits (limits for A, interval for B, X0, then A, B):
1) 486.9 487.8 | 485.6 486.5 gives -0.92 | 0.270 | 0.294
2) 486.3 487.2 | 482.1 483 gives -0.89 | 0.265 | 0.296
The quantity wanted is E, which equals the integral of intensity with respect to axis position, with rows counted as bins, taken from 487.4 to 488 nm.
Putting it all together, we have 12.5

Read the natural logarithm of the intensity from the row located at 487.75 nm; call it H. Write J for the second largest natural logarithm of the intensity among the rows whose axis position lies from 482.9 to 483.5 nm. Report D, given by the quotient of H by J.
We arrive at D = 1.00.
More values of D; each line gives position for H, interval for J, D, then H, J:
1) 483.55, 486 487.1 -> 0.96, 3.00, 3.12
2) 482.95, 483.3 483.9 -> 1.02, 3.10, 3.03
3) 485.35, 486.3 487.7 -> 0.94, 2.97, 3.15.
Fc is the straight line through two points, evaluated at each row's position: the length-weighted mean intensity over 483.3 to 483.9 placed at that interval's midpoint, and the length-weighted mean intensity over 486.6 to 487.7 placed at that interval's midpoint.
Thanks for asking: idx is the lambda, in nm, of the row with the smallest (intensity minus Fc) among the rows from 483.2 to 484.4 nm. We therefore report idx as 483.40 nm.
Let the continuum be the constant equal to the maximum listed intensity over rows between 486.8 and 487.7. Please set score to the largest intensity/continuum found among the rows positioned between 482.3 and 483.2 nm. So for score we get 0.910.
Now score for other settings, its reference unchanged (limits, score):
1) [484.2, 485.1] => 0.848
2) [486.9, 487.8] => 1.000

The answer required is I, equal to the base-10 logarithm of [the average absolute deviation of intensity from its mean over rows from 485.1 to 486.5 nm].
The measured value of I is -0.1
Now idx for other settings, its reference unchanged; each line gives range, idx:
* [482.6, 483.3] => 482.65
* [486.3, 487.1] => 486.40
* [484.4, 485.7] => 485.05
